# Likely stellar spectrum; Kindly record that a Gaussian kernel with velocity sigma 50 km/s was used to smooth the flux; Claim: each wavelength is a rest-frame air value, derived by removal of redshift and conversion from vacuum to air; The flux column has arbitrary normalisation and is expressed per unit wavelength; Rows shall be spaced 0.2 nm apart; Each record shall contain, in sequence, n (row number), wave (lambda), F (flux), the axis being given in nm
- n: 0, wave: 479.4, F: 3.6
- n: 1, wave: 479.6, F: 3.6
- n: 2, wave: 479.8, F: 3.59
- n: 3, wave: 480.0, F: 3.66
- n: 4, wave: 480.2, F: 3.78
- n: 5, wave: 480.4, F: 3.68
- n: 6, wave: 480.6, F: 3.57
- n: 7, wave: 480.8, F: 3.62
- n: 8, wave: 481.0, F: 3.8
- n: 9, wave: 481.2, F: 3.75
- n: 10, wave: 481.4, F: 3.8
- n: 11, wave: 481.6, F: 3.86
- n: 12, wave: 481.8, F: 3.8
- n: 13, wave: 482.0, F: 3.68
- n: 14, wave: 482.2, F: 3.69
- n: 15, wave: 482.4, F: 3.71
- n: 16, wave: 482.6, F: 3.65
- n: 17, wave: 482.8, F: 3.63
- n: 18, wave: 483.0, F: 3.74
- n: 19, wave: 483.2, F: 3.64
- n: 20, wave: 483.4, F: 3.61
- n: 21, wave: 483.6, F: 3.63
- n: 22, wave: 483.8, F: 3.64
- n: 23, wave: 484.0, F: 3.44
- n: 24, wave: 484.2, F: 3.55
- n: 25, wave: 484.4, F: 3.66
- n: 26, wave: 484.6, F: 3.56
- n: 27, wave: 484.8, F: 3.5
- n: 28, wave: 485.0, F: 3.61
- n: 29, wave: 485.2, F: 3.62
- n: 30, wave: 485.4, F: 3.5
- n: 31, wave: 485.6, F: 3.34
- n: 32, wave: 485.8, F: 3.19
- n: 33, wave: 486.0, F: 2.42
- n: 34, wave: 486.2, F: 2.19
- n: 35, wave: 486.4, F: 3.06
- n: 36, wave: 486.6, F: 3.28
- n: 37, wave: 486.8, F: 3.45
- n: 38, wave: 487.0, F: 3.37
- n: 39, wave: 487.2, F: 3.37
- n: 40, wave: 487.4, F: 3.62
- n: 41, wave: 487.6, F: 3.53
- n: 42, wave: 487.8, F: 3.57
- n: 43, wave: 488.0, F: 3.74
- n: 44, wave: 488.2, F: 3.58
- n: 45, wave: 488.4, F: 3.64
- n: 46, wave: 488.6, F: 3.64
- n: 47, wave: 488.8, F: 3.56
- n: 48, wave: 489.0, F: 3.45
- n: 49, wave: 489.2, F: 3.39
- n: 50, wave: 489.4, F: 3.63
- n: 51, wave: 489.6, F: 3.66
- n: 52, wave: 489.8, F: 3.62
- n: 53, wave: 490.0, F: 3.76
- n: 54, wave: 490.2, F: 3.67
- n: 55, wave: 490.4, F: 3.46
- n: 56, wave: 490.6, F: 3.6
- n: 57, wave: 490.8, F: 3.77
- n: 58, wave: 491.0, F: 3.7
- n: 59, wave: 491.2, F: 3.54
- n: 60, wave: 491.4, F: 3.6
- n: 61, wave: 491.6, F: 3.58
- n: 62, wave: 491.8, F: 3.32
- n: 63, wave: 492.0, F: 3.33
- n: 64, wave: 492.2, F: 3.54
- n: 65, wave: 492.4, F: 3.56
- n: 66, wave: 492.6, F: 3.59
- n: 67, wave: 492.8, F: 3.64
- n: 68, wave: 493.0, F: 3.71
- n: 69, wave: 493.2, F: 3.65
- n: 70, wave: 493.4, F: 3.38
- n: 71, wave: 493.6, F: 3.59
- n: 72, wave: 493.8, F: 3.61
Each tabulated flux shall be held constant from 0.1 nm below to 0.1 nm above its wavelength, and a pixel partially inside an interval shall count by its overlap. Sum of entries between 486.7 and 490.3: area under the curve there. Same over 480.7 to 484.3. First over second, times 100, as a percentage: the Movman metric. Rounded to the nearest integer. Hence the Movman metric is 97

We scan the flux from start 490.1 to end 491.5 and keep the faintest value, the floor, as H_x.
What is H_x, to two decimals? 3.46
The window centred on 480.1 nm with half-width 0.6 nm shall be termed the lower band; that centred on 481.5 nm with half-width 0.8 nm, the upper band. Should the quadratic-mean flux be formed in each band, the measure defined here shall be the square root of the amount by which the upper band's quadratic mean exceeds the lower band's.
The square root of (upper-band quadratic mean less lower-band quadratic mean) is 0.3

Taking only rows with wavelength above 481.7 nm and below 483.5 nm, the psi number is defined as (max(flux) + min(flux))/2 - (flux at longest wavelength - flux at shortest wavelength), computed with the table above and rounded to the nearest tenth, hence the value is 3.9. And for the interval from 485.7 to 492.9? 2.5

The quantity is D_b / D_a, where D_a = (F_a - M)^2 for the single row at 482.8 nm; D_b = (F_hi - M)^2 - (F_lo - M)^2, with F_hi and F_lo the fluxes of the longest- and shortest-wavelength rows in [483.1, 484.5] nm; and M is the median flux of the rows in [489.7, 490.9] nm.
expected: 1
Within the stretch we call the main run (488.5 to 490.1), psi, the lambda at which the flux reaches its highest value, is 490.0 nm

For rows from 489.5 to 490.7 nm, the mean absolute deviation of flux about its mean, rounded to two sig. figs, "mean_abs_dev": 0.068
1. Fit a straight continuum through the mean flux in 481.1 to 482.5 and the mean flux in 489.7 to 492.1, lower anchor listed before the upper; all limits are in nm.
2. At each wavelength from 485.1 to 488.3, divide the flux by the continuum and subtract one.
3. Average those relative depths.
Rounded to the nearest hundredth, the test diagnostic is -0.10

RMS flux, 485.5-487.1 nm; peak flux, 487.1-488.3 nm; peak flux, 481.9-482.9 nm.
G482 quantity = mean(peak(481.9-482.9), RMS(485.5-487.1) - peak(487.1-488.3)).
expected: 1.52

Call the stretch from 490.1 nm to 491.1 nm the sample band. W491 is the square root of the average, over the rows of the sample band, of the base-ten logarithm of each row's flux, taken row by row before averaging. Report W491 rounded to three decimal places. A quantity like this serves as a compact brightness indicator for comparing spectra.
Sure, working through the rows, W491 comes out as 0.749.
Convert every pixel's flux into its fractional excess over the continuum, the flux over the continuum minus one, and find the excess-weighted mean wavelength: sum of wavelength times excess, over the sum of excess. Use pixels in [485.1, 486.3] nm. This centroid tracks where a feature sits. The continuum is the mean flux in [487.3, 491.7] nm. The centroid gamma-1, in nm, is 486.01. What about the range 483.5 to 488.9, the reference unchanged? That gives 486.12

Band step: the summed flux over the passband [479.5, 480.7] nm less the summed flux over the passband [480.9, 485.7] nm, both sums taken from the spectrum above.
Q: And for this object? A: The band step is -66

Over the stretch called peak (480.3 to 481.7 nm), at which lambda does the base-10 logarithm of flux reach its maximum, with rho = 481.6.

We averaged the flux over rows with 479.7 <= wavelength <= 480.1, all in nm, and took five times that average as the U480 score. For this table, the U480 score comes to 18.1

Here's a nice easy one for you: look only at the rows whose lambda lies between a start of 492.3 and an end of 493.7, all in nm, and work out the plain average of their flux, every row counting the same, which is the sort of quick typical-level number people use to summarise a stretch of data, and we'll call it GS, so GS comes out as 3.59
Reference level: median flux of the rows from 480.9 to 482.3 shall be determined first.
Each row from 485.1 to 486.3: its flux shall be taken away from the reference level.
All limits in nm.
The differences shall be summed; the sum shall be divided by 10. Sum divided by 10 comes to 0.45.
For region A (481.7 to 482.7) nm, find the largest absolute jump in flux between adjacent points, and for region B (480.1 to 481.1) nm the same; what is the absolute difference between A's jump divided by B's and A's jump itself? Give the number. 0.55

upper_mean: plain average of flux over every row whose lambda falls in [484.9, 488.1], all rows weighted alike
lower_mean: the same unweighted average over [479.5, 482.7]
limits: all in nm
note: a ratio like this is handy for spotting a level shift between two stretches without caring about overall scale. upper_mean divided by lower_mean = 0.89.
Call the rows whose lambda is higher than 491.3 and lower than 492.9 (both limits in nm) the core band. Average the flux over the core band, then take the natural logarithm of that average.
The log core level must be 1.26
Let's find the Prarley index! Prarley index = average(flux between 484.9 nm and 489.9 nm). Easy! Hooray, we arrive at 3.40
